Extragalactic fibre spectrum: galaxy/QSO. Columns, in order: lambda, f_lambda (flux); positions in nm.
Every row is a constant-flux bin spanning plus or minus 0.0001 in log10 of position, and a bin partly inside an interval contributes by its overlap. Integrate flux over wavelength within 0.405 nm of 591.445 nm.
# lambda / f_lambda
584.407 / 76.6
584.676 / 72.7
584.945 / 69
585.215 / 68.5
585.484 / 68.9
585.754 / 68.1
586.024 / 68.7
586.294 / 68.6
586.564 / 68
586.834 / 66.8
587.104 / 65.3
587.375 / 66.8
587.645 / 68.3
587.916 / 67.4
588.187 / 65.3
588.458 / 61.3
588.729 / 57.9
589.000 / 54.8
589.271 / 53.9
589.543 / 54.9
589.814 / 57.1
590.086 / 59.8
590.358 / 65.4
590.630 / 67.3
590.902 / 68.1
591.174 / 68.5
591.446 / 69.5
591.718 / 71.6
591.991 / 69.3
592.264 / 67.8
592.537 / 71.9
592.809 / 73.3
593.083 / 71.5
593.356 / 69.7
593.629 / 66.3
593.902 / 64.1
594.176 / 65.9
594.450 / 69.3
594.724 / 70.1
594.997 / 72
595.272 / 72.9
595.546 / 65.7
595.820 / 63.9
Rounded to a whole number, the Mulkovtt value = 57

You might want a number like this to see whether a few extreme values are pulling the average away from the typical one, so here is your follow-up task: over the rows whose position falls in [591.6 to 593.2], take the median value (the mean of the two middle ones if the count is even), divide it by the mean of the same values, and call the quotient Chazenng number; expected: 1.01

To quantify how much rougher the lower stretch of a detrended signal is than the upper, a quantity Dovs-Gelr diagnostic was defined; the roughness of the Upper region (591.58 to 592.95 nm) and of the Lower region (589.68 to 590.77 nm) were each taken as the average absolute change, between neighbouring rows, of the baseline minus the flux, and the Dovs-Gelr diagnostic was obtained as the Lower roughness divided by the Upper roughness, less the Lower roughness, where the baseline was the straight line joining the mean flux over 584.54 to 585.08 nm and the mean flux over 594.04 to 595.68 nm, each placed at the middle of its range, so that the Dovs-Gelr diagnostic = -2.0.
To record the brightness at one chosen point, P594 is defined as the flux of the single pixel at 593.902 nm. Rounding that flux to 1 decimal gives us 64.1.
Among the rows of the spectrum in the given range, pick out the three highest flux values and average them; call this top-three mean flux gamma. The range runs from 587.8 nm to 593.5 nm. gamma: 72.3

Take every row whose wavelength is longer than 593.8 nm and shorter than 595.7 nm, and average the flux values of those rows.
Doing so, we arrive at 69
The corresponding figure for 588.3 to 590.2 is 57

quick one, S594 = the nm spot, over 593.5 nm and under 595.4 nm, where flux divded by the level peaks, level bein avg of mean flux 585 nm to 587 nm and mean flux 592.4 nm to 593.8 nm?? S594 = 595.272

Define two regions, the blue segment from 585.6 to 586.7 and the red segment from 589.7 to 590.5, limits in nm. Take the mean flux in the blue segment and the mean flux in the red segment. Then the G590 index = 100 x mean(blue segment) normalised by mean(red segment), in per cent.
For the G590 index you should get 112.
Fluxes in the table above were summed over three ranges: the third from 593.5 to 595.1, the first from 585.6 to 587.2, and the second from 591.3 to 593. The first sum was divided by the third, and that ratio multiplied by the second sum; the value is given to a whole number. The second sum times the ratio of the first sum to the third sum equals 421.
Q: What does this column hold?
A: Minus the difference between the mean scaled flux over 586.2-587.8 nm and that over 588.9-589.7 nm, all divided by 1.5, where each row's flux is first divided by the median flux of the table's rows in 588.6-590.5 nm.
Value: -0.15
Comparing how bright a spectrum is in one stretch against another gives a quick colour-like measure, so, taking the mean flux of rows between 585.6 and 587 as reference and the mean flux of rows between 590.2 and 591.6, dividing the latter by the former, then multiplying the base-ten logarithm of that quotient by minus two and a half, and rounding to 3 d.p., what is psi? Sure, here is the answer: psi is 0.004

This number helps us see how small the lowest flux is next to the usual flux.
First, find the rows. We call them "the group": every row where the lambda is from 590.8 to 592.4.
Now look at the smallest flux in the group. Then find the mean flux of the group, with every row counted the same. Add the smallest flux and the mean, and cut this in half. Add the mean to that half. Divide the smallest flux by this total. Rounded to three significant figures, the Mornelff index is 0.493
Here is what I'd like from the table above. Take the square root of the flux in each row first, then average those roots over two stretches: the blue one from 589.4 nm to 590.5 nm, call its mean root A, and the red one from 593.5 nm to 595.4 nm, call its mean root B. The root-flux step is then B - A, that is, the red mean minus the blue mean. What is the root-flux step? 0.59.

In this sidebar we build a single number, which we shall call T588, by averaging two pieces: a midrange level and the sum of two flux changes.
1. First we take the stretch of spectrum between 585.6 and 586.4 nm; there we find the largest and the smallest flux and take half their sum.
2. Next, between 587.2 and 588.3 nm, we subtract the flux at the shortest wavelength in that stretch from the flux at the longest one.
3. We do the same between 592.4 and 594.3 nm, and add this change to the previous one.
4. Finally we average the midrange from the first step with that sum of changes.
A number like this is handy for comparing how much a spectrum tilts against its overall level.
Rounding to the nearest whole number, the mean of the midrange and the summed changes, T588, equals 30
